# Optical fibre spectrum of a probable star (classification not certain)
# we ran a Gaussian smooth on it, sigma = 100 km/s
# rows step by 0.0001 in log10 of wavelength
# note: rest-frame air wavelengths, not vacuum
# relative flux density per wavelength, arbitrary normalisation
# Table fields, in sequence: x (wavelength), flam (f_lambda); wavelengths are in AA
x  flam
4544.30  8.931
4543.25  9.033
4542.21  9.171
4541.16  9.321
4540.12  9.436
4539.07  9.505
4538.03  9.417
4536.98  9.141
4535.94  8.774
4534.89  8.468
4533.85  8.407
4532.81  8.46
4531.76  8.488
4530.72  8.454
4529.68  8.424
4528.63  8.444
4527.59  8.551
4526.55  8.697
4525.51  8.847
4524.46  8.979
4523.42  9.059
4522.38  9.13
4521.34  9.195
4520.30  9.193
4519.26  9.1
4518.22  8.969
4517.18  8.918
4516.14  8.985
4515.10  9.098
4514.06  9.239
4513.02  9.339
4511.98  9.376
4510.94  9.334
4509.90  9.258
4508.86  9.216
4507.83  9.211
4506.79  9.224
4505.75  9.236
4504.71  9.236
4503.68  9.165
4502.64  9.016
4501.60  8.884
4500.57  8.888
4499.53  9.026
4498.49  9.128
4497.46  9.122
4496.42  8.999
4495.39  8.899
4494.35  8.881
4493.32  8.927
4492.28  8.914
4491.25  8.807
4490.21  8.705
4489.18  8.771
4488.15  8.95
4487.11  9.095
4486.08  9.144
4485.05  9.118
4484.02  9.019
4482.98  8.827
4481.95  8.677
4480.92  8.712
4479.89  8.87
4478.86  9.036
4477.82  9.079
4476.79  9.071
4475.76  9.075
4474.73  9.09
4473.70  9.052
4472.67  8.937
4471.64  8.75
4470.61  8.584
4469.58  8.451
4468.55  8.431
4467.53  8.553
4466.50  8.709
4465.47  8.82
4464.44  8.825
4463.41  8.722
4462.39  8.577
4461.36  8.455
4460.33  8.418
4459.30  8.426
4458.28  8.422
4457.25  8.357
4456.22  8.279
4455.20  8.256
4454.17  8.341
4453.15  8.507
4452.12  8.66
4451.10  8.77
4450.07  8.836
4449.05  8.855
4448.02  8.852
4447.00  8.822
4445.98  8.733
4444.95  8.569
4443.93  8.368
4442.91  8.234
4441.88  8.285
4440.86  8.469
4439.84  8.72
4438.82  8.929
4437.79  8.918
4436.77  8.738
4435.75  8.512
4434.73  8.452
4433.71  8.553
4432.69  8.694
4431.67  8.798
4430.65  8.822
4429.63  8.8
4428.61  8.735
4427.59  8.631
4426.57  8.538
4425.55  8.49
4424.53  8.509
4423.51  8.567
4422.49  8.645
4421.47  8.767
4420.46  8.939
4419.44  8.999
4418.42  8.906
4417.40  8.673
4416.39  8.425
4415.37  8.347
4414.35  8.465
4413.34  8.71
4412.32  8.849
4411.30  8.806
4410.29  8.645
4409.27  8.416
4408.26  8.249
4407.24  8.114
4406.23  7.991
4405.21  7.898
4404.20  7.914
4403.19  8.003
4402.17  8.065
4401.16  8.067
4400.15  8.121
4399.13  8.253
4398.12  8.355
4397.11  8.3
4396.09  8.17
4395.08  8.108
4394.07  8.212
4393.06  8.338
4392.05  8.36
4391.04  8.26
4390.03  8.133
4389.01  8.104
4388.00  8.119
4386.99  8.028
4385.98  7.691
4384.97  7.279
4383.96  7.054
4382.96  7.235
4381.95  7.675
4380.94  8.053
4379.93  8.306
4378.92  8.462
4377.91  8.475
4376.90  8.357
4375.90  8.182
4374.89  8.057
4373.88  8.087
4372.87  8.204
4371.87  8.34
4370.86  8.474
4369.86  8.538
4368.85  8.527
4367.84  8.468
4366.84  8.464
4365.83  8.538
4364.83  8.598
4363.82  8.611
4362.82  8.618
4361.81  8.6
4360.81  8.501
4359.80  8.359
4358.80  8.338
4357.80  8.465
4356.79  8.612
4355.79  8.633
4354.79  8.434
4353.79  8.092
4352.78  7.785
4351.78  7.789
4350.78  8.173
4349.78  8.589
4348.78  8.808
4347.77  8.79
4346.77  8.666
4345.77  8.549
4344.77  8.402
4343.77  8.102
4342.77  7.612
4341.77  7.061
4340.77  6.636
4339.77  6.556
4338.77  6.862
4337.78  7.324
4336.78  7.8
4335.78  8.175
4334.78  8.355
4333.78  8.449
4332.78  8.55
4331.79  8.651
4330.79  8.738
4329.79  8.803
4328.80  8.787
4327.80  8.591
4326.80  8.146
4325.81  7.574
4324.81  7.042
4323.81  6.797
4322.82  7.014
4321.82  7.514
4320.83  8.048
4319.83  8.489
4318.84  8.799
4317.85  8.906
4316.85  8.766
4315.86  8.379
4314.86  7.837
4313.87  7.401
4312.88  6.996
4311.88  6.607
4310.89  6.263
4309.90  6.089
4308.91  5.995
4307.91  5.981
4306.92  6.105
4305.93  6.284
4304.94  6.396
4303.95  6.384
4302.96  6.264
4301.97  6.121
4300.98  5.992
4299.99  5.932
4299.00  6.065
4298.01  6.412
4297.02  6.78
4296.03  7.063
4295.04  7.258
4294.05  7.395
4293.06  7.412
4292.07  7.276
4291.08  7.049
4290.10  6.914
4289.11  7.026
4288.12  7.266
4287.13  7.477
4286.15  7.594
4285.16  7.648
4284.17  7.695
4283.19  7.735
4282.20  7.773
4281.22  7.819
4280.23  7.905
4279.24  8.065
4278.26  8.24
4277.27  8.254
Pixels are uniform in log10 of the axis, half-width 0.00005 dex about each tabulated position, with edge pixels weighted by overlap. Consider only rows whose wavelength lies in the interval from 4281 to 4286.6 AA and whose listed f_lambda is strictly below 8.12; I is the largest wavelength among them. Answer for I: 4286.15 AA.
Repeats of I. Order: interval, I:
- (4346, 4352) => 4351.78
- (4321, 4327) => 4325.81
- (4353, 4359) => 4353.79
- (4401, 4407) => 4406.23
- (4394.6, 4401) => 4395.08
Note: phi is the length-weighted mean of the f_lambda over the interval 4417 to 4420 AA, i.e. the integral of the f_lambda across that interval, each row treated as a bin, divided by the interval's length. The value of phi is 8.85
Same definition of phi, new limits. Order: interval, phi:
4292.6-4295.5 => 7.35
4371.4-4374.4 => 8.21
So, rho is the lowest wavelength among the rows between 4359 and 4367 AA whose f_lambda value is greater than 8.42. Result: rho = 4360.81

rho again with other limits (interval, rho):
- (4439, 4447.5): 4439.84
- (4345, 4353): 4345.77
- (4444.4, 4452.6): 4444.95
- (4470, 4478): 4470.61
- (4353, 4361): 4354.79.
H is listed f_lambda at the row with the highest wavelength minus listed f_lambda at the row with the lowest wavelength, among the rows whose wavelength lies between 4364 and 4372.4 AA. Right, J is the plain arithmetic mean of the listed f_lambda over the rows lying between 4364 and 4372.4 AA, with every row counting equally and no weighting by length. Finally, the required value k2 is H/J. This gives -0.03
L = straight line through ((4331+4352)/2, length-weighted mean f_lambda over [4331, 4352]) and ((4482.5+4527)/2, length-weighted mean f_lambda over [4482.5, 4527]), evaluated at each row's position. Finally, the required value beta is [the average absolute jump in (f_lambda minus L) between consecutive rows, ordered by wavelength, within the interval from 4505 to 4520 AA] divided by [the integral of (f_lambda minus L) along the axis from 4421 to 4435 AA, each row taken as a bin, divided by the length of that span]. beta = 0.8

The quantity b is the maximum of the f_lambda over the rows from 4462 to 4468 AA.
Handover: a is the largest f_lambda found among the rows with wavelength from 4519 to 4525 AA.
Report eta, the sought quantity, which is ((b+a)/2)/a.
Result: 0.98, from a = 9.195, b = 8.825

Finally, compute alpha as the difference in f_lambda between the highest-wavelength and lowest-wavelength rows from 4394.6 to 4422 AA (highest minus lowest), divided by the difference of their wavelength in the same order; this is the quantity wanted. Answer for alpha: 0.025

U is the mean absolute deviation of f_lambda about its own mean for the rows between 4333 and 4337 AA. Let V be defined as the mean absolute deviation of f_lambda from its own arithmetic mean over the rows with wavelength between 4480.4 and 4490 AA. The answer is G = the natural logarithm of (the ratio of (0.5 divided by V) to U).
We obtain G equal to 2.73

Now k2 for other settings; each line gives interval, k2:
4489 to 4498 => 0.04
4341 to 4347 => 0.20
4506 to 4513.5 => 0.01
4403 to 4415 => 0.06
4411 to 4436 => -0.03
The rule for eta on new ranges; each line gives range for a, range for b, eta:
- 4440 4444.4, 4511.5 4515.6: 1.05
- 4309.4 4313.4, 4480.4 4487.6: 1.15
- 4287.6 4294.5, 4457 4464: 1.09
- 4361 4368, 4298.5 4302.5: 0.86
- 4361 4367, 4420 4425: 1.02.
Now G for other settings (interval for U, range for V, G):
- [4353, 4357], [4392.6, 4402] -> 3.47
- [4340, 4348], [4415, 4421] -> 1.18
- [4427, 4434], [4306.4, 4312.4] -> 3.58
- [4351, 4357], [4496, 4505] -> 2.71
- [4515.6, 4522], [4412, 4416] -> 3.26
